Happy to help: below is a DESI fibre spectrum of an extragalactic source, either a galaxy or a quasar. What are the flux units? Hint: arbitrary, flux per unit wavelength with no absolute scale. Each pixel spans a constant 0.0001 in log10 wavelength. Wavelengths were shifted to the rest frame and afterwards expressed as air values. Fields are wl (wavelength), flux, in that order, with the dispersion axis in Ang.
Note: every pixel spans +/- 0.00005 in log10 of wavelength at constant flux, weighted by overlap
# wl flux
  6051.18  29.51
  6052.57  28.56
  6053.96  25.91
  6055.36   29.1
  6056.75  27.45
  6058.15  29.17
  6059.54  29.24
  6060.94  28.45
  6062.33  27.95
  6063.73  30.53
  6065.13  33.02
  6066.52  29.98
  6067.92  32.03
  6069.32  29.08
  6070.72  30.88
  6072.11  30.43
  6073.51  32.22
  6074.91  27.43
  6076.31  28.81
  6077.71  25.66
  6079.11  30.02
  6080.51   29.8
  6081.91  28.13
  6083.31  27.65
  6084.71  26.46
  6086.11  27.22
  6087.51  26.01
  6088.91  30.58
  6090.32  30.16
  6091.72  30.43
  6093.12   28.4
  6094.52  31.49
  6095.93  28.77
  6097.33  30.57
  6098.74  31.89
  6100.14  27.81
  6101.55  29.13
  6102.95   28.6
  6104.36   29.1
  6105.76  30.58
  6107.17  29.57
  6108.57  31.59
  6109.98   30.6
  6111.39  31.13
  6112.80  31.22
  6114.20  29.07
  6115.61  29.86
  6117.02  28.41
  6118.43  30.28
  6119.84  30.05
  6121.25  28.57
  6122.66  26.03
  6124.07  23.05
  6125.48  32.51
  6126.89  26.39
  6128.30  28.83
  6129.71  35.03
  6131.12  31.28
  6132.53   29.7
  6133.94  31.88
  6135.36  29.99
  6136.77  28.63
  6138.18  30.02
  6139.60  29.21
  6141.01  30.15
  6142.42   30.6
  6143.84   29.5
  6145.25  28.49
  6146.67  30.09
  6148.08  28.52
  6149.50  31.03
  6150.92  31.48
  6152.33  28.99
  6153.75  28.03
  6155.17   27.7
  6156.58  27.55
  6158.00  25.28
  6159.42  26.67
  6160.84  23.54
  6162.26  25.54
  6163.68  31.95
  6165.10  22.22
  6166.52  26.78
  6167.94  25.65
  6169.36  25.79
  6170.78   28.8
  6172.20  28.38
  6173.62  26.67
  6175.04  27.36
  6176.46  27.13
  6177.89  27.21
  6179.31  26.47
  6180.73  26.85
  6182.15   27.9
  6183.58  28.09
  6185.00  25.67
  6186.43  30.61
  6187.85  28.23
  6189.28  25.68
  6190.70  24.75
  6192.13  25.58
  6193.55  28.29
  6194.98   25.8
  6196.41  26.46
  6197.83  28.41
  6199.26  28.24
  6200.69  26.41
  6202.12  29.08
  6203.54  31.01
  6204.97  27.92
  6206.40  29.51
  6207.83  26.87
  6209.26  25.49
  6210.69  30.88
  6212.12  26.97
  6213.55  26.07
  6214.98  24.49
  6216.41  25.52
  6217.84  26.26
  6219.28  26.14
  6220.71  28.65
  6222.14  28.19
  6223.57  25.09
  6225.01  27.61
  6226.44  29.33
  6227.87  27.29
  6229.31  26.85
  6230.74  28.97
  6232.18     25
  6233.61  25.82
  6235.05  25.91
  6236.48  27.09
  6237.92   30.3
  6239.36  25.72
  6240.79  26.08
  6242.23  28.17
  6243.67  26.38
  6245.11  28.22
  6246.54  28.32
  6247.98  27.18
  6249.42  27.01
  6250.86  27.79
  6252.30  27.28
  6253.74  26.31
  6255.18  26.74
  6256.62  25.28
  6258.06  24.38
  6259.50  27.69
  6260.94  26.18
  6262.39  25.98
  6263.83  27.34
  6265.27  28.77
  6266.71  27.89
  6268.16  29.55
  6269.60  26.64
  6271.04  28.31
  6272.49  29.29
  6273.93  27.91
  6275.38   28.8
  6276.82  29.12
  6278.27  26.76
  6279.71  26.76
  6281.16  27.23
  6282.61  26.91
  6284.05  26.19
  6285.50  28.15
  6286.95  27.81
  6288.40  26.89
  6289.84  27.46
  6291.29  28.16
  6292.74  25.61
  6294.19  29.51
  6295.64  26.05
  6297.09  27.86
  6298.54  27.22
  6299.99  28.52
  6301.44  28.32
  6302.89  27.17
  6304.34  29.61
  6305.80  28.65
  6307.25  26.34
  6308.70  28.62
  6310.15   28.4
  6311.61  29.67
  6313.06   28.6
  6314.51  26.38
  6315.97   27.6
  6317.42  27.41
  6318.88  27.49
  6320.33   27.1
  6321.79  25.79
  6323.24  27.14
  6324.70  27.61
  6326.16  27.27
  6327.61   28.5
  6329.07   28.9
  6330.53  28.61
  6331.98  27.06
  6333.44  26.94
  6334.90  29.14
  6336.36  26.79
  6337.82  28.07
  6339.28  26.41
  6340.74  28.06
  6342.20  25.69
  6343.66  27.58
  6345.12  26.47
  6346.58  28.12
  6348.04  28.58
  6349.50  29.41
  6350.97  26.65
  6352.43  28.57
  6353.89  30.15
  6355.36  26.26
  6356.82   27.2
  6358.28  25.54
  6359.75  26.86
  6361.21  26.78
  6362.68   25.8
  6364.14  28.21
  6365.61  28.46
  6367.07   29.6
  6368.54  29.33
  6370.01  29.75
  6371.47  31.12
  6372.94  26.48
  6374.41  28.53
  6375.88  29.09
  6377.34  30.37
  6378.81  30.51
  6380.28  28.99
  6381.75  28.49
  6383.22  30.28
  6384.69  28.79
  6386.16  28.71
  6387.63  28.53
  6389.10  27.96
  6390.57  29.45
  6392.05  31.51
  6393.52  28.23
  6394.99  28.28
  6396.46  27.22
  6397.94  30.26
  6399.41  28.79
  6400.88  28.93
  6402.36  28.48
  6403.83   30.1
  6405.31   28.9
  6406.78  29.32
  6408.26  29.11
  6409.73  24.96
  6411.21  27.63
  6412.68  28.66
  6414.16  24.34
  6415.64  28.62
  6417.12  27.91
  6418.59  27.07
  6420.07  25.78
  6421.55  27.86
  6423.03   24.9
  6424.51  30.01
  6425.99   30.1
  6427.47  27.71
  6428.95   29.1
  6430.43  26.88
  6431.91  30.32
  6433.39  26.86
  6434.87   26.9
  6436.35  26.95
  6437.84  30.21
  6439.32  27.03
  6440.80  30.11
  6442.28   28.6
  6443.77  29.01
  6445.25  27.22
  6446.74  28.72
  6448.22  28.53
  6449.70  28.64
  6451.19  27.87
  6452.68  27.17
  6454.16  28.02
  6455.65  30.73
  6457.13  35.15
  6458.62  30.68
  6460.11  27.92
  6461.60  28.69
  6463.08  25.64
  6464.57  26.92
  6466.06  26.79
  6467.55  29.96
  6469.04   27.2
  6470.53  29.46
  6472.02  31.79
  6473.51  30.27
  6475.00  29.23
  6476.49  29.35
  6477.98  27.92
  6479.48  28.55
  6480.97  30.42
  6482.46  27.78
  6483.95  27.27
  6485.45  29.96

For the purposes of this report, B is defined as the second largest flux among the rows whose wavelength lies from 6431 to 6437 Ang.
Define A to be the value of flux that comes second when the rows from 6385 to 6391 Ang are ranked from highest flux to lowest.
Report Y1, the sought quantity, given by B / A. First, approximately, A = 28.71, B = 26.95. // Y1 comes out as 0.94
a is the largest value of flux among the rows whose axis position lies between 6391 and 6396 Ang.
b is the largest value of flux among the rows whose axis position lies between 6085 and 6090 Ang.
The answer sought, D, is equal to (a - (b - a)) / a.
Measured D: 1.030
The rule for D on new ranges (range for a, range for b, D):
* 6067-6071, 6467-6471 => 1.065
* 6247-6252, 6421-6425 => 0.920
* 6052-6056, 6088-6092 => 0.949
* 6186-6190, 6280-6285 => 1.110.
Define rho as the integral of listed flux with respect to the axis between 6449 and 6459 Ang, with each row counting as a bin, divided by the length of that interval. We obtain 29.7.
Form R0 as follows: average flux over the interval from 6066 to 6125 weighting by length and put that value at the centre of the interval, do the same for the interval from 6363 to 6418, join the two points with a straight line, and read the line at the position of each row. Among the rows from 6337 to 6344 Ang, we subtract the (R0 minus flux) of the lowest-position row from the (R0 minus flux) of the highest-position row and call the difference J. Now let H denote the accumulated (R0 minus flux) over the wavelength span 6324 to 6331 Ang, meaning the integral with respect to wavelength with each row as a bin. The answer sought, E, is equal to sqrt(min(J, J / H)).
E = 0.32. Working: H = 4.8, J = 0.5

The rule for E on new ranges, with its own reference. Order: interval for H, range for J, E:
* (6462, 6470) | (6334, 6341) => 0.34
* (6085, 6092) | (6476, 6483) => 0.59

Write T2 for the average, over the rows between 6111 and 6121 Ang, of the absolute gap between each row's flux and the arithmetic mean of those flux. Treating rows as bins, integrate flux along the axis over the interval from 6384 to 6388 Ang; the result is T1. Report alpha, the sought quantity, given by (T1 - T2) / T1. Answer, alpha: 0.9934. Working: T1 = 115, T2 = 0.8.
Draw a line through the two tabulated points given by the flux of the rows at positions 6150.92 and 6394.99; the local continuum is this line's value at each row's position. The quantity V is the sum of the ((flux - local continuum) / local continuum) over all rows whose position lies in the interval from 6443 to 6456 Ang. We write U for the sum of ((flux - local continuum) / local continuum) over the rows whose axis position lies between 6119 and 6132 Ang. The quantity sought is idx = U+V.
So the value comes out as -0.5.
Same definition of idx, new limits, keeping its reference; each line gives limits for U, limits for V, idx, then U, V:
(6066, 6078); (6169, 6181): -2.0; -0.80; -1.15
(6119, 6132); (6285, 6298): -1.4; -0.77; -0.65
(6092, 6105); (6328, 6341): -1.1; -0.74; -0.40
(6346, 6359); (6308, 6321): -0.7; -0.31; -0.43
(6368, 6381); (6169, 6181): -0.9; 0.25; -1.15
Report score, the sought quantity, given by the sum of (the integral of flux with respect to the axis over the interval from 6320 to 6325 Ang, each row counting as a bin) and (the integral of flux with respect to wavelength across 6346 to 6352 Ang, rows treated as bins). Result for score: 303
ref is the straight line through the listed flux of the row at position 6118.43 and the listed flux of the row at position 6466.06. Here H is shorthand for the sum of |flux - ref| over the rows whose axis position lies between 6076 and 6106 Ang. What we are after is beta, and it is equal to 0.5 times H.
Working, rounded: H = 40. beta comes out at 20.1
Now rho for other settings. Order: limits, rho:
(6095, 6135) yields 29.7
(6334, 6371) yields 27.8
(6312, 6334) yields 27.5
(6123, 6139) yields 29.7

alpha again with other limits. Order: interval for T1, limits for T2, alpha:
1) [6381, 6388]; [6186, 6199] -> 0.9921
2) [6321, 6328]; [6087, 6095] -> 0.9919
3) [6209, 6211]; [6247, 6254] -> 0.9936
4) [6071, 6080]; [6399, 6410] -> 0.9965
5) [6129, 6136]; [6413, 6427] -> 0.9925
